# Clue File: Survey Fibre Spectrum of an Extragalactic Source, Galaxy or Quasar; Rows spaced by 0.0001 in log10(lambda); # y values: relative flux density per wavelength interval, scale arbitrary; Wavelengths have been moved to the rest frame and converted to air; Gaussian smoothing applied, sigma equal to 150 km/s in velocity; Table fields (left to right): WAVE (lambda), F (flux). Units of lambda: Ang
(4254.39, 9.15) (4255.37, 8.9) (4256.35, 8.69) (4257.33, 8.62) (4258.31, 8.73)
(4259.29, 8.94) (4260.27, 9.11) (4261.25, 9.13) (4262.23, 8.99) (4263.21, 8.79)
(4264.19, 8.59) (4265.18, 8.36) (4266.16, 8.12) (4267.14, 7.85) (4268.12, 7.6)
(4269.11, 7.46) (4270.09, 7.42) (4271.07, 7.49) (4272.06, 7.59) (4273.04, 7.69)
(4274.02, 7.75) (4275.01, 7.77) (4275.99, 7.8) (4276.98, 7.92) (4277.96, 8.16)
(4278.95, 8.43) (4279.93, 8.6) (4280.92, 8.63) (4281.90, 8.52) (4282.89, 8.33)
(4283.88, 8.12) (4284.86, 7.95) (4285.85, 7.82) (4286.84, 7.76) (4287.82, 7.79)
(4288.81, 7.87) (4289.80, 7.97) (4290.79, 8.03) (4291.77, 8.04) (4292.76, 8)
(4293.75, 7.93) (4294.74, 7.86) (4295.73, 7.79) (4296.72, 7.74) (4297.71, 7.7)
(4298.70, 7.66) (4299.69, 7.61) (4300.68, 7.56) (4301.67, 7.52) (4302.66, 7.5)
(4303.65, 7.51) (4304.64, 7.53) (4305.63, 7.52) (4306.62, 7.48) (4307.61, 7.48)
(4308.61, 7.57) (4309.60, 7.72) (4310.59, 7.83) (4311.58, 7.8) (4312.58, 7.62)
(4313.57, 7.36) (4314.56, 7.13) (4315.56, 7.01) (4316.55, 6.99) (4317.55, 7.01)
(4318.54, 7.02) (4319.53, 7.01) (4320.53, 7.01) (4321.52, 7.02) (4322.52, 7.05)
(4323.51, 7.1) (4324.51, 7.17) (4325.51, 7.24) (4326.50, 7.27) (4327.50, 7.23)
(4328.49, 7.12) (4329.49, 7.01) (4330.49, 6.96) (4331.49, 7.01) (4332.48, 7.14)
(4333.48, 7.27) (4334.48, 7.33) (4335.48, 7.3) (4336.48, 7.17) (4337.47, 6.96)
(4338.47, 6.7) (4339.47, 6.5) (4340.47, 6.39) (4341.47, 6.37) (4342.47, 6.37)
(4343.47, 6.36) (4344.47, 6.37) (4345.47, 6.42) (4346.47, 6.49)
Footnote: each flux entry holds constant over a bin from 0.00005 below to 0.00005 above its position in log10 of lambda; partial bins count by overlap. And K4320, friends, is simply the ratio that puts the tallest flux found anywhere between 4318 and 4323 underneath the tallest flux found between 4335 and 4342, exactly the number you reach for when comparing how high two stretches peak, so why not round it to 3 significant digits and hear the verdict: 1.04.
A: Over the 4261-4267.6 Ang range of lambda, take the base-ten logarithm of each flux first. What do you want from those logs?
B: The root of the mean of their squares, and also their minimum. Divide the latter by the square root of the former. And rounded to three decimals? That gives 0.927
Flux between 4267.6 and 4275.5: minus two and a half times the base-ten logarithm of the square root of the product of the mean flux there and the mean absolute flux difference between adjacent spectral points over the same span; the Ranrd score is 0.3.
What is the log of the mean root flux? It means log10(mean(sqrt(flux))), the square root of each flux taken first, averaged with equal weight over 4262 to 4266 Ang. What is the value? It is 0.47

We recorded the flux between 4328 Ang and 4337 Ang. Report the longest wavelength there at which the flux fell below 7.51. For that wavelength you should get 4336.48 Ang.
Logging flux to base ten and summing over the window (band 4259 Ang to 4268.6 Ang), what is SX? 9.3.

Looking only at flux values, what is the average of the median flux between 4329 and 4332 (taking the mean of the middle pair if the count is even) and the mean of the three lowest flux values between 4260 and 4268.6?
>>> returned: 7.43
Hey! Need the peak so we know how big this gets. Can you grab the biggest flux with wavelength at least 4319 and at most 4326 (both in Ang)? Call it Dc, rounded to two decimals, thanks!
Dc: 7.24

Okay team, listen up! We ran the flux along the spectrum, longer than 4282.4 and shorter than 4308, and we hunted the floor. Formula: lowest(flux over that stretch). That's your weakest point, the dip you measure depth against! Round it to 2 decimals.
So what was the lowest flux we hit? 7.48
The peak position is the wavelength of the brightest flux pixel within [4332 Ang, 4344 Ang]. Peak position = 4334.48 Ang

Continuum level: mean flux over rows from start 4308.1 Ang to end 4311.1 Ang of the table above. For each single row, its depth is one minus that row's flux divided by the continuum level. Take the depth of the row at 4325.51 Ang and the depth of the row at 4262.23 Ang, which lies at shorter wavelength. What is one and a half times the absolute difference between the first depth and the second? 0.34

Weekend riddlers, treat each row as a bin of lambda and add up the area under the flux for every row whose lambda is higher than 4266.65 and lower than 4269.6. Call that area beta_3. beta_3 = 22.5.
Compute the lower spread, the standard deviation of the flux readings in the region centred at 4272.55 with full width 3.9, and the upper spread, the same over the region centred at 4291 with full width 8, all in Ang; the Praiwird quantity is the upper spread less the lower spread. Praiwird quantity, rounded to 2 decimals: -0.02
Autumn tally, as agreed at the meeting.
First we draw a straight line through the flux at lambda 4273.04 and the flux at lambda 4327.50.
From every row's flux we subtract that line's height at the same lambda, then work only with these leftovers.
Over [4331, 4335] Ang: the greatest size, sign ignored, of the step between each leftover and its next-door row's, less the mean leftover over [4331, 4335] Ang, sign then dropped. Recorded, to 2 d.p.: 0.13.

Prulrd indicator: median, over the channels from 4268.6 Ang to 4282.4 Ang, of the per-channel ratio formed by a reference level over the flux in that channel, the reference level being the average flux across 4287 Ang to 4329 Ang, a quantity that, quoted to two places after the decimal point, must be 0.96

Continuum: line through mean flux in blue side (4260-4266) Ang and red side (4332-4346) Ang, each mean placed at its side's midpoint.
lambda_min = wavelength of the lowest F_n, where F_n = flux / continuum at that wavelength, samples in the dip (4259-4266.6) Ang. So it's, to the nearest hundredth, 4266.16 Ang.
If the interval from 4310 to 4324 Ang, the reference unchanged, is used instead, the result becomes 4315.56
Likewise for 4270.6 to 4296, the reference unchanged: 4271.07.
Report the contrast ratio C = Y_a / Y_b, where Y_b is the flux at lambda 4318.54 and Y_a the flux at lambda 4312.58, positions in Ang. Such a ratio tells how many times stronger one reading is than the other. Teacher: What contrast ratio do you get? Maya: 1.09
